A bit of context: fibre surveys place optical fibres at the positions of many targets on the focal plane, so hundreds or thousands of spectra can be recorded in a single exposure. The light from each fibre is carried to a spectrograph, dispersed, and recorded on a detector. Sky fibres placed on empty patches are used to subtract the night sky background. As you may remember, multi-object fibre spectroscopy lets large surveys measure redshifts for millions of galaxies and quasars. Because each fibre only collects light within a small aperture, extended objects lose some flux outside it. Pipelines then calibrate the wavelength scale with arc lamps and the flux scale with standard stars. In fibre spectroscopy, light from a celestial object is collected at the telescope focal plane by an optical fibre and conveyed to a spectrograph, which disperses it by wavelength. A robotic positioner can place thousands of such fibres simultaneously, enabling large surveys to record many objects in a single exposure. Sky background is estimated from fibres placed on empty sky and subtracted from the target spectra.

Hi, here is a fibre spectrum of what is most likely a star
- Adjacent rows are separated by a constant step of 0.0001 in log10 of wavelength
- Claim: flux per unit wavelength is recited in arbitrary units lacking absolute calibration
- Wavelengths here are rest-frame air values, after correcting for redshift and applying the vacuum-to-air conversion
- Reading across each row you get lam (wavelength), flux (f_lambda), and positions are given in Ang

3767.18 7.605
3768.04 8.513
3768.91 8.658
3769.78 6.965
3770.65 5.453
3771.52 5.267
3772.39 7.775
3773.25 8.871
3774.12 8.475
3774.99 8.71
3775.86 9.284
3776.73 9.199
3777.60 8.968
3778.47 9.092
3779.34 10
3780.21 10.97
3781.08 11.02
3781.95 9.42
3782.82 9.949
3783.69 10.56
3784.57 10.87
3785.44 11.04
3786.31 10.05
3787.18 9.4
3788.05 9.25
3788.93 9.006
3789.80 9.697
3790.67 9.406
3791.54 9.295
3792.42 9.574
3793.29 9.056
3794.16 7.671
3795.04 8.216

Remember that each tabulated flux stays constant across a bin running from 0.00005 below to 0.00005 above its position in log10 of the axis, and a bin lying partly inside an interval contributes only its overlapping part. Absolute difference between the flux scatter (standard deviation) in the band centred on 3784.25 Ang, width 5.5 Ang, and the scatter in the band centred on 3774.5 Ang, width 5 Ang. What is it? 0.1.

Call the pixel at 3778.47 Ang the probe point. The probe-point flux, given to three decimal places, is 9.092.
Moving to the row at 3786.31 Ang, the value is 10.050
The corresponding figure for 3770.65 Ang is 5.453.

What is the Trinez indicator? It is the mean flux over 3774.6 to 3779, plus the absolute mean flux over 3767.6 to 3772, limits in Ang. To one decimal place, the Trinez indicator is 16.0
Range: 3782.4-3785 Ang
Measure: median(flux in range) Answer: 10.6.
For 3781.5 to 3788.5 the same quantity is 10.0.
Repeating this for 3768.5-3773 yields 7.0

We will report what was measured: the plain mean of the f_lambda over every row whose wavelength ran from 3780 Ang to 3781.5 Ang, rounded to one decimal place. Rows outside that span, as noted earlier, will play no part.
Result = 11.0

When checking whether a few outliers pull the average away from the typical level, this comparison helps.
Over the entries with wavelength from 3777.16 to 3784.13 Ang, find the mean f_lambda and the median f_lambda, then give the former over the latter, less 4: -2.998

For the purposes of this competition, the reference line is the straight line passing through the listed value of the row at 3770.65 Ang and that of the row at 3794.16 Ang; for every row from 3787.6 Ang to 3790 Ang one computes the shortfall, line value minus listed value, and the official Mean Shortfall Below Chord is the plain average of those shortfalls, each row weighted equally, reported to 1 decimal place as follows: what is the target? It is -2.1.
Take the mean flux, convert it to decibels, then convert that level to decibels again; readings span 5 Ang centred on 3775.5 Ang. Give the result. 9.8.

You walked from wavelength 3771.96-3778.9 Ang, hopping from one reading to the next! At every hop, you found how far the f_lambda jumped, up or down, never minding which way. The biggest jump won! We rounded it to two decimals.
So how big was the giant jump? 1.10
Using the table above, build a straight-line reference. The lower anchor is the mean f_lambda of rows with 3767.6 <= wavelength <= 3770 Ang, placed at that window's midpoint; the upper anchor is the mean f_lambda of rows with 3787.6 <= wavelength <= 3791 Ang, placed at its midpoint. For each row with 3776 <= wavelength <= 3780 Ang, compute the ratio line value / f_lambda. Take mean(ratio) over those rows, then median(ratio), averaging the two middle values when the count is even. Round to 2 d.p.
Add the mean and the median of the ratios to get 1.87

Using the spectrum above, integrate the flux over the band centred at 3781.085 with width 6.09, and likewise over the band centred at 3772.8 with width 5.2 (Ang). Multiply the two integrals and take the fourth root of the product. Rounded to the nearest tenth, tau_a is 7.0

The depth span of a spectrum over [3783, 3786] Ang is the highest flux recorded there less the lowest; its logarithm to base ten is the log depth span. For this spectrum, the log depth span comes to -0.32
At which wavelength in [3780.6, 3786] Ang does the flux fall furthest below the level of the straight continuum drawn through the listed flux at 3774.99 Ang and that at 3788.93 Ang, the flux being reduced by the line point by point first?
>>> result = 3781.95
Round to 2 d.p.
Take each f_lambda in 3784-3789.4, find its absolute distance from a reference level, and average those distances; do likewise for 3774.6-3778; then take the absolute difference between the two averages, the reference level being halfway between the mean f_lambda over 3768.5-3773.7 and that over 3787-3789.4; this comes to 0.90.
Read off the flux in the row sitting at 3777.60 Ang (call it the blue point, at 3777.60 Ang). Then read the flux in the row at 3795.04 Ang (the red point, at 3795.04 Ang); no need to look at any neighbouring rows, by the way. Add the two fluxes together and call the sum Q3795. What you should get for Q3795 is 17.2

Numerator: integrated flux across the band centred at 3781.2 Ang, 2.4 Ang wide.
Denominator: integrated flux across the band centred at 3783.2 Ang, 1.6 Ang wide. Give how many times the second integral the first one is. 1.5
